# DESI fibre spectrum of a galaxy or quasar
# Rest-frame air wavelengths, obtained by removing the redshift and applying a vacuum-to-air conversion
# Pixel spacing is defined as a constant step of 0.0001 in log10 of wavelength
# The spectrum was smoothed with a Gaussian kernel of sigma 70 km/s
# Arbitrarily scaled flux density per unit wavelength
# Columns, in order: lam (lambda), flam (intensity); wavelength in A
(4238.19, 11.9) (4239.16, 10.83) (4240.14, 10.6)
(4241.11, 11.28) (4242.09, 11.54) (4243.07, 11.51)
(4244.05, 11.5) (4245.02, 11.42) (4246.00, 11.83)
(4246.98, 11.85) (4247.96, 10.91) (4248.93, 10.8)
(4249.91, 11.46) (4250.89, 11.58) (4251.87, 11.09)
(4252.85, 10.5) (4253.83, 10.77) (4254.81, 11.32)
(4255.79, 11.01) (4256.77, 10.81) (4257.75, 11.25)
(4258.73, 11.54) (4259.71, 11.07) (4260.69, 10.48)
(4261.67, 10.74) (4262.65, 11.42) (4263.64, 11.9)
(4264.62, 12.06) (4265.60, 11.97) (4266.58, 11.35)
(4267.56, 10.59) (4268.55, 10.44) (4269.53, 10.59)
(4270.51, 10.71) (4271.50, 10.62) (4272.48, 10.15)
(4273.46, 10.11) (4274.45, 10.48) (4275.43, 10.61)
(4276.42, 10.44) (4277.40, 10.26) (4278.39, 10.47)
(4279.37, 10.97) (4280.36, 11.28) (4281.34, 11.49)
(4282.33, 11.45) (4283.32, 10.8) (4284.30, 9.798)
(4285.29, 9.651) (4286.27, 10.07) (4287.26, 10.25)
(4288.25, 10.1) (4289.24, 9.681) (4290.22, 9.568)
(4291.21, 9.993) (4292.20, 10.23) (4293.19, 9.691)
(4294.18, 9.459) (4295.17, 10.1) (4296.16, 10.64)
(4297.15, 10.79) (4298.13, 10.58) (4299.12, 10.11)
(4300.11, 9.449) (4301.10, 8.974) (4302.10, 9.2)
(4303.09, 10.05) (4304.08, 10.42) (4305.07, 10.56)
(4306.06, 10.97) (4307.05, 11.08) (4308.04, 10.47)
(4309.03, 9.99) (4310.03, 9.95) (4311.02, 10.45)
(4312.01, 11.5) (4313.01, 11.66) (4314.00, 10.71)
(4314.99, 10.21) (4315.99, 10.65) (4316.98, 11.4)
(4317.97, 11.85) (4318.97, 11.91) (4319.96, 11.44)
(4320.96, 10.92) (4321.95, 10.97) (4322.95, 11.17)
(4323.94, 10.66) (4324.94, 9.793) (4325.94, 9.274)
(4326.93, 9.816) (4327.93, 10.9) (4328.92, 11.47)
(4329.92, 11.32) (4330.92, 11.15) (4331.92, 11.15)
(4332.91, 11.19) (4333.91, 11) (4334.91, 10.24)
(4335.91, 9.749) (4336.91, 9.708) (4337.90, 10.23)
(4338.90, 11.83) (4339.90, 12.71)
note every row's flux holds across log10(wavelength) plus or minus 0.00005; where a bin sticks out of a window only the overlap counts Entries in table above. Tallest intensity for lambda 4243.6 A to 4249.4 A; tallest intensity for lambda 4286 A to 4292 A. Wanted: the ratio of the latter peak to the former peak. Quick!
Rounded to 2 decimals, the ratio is 0.86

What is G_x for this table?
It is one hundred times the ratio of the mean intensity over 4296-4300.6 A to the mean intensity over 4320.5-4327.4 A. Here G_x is 99.4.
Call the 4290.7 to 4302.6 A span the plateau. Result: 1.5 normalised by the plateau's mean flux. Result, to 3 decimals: 0.151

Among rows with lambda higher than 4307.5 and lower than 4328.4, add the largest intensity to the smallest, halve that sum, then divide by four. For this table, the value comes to 2.65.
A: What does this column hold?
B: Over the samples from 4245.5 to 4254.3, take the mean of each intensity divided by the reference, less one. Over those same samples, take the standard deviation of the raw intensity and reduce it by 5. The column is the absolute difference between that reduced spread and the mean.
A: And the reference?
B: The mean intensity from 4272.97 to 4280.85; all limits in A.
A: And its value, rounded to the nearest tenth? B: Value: 4.6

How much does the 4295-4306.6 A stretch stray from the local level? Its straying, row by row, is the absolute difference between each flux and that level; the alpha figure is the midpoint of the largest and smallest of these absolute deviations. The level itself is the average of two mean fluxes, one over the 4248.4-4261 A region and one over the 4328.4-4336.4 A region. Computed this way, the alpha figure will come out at 1.01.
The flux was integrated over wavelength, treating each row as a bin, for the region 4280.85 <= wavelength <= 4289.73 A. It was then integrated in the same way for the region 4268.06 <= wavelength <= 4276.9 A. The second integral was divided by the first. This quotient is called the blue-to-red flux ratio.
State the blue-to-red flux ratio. 1.0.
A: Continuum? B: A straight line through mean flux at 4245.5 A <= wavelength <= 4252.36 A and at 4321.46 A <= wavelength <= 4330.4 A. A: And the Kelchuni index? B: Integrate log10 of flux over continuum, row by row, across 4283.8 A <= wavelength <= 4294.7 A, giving -0.50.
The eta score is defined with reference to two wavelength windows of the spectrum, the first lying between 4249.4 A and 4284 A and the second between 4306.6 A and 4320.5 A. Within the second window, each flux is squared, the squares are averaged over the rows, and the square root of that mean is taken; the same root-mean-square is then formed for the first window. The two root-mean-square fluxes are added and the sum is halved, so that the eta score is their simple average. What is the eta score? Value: 11.0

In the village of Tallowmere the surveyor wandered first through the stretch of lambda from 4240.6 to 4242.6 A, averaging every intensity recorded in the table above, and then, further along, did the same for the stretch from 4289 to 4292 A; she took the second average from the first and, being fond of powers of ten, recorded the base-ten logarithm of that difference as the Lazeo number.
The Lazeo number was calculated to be 0.2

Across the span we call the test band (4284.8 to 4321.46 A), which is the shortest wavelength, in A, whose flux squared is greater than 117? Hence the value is 4306.06 A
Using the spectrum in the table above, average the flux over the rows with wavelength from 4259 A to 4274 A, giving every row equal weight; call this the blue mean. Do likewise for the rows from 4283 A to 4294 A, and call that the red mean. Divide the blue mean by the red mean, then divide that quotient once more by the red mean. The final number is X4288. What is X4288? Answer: 0.110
